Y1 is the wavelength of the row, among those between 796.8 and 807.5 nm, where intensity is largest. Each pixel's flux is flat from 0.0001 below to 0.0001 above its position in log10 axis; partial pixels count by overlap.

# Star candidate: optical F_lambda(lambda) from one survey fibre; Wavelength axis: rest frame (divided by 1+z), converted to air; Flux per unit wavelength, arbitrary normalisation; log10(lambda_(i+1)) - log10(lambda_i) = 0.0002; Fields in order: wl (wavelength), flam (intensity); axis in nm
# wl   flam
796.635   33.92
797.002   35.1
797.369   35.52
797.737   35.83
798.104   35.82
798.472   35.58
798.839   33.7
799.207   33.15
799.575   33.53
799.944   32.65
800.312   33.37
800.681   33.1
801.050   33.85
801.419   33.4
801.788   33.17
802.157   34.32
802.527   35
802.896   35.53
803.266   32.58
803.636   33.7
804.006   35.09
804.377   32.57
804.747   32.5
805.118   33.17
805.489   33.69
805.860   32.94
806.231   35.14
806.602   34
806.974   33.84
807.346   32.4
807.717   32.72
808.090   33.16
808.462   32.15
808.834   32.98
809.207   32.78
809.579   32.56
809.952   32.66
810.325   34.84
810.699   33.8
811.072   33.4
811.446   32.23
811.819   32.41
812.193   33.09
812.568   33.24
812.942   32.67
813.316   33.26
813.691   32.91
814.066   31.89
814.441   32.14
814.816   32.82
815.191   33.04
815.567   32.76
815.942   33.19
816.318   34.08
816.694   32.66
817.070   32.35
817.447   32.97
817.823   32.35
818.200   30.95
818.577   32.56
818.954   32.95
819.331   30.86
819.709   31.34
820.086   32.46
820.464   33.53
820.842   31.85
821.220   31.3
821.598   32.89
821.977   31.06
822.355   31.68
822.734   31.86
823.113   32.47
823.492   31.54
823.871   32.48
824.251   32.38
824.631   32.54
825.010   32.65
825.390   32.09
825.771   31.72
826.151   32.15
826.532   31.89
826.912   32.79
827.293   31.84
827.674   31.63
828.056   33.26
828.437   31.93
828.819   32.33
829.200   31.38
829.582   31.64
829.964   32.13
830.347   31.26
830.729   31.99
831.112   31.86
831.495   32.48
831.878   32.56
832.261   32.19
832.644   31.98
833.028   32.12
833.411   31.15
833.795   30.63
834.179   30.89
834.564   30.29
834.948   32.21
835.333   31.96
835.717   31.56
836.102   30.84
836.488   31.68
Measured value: 797.737 nm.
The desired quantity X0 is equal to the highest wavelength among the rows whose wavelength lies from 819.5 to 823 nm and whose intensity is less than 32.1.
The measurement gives 822.734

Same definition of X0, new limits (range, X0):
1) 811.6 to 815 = 814.066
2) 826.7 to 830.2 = 829.582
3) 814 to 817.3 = 814.066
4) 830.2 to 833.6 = 833.411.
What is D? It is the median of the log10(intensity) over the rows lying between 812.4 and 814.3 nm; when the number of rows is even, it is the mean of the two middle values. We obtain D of 1.52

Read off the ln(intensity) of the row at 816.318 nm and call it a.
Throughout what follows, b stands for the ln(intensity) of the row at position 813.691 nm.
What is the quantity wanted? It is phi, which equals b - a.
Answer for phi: -0.035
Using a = 3.53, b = 3.49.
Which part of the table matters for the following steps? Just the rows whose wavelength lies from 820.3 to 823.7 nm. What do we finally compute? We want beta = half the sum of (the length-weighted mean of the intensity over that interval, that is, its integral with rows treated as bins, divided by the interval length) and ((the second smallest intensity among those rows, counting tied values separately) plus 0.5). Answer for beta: 31.9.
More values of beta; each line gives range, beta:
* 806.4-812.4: 32.9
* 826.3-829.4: 32.1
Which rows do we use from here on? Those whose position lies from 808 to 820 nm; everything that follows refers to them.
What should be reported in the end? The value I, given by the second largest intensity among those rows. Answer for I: 34.08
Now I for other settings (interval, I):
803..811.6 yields 35.09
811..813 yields 33.24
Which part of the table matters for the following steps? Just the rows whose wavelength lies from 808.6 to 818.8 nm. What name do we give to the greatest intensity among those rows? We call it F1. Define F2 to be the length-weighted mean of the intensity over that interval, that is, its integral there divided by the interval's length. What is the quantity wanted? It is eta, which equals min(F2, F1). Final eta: 32.8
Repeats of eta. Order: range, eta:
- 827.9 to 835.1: 31.8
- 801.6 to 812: 33.4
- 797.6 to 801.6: 34.0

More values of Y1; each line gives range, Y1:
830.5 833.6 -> 831.878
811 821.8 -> 816.318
